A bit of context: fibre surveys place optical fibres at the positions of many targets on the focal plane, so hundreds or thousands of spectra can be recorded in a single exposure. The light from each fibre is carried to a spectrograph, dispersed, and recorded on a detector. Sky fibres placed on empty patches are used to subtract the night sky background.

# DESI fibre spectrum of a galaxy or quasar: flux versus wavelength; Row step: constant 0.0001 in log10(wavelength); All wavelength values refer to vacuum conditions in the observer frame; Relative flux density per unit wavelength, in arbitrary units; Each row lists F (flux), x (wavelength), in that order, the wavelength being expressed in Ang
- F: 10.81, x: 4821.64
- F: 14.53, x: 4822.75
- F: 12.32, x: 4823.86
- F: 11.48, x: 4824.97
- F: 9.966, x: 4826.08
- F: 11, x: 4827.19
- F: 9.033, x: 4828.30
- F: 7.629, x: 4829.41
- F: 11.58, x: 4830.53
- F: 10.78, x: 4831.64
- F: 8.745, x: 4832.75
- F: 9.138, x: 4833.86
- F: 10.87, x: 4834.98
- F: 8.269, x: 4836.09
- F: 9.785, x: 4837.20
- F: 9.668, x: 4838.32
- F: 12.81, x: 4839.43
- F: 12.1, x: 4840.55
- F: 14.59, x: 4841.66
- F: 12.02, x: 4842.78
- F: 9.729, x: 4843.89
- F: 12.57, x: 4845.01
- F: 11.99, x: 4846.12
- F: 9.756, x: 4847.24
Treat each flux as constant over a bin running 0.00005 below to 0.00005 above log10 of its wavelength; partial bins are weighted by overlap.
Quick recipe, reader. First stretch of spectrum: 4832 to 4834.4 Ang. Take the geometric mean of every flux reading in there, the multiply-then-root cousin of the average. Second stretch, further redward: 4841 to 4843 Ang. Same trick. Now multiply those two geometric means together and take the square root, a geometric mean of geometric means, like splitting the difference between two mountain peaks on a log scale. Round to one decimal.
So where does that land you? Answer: 10.9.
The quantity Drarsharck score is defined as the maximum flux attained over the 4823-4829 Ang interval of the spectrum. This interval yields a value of 12.32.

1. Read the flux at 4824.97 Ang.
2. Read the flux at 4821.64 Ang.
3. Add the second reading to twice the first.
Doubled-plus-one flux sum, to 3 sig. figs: 33.8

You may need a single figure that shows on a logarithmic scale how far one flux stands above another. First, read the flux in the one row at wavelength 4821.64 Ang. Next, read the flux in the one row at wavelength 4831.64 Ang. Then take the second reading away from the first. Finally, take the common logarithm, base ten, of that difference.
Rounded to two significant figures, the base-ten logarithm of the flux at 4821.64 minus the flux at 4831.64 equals -1.5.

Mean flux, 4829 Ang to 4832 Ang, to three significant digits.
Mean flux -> 10.0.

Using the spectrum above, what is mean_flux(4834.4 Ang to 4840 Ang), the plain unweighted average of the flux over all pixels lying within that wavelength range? 10.3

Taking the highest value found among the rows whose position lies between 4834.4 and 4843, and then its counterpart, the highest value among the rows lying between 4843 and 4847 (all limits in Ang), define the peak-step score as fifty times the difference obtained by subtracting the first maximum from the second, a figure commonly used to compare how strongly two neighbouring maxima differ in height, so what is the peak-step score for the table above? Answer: -101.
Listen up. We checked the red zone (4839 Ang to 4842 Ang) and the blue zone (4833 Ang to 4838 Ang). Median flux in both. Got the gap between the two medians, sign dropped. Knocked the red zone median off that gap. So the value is -9.5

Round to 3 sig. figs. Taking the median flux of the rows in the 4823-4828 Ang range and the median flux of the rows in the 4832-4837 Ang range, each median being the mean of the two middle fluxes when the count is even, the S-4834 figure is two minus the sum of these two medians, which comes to -18.2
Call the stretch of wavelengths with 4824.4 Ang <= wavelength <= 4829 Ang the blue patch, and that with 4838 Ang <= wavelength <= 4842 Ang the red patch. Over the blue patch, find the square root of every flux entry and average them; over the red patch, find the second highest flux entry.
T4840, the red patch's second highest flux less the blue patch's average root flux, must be 9.6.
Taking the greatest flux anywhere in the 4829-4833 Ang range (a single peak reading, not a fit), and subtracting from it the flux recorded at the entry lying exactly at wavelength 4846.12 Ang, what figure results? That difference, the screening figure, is -0.41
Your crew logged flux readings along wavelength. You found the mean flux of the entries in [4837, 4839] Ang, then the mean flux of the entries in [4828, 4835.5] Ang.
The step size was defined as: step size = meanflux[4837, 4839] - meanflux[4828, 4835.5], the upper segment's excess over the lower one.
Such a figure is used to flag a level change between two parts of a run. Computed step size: 0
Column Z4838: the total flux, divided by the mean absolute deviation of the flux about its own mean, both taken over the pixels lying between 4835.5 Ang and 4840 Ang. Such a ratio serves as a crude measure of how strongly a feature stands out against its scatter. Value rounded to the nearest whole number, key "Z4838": 30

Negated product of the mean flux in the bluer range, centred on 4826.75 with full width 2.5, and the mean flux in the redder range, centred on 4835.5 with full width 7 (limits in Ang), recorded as -99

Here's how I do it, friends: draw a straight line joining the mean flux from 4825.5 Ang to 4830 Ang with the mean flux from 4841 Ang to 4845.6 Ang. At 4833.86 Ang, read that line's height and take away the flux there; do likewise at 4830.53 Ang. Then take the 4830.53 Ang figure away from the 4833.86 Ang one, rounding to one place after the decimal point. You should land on 3.0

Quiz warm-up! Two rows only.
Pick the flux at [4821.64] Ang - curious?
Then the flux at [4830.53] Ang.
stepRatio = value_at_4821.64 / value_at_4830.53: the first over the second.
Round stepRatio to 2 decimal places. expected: 0.93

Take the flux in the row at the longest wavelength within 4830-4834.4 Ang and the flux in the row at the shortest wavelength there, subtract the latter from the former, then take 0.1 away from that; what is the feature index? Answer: -2.5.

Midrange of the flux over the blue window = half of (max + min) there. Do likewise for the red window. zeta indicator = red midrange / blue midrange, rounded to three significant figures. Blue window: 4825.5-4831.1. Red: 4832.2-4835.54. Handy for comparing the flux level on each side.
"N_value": 1.02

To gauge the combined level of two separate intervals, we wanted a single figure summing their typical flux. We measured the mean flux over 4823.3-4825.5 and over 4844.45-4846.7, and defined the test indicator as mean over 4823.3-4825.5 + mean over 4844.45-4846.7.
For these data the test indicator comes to 24.2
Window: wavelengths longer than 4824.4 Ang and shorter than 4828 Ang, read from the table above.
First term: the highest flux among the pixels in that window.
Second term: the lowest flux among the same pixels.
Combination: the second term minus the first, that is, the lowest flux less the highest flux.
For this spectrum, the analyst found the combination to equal -1.5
